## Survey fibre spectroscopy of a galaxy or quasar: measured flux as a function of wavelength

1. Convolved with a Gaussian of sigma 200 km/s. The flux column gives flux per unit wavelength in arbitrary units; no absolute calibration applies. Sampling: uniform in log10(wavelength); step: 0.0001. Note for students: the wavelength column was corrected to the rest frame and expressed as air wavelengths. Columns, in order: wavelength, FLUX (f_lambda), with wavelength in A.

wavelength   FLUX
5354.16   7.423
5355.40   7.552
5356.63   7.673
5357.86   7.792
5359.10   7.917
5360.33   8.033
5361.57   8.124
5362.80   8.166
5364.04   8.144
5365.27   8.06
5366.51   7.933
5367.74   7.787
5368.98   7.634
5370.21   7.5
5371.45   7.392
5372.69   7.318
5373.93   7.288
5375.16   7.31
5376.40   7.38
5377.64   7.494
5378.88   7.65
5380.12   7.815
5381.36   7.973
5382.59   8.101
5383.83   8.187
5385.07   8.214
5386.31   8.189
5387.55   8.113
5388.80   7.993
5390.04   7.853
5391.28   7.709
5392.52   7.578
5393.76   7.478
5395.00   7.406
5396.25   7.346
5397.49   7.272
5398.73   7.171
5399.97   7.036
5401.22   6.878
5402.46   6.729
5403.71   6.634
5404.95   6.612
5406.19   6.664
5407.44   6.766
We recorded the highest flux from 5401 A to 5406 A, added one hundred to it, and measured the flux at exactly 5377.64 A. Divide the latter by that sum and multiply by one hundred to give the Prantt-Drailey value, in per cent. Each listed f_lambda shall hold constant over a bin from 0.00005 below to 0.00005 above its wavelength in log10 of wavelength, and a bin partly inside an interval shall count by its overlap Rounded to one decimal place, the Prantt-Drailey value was 7.0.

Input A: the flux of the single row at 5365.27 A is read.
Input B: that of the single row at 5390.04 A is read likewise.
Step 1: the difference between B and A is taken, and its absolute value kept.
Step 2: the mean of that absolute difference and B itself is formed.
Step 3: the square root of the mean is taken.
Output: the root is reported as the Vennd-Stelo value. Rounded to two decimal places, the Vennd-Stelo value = 2.01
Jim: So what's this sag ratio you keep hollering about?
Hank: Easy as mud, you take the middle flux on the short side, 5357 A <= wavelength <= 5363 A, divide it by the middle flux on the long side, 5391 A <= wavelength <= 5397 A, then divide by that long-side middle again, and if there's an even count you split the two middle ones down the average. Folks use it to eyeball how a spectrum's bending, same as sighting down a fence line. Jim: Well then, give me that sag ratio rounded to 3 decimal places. 0.144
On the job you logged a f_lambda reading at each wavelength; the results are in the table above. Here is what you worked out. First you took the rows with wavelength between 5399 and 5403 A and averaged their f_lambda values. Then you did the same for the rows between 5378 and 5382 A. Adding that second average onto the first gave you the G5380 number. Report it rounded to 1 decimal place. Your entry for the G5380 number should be 14.7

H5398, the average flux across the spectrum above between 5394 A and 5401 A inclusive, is 7.2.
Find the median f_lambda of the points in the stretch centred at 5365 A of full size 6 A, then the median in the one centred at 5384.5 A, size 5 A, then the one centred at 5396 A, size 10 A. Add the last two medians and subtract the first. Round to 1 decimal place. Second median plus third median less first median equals 7.5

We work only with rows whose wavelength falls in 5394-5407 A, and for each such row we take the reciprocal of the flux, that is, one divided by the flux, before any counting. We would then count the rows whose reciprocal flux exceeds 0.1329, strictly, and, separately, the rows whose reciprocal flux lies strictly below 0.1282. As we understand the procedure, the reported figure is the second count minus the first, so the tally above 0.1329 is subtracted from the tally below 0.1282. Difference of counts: -10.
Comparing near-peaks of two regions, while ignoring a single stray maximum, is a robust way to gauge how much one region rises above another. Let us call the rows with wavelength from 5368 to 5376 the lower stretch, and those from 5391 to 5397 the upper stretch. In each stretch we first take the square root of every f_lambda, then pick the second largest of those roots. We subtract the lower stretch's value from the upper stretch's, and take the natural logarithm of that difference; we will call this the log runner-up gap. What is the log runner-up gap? -4.3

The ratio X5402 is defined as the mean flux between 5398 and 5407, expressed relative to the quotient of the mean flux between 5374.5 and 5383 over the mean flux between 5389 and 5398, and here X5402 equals 6.7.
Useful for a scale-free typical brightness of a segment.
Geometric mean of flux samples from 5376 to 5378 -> 7.4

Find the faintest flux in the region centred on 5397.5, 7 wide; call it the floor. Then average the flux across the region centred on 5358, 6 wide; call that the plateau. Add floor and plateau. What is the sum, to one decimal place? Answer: 14.8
